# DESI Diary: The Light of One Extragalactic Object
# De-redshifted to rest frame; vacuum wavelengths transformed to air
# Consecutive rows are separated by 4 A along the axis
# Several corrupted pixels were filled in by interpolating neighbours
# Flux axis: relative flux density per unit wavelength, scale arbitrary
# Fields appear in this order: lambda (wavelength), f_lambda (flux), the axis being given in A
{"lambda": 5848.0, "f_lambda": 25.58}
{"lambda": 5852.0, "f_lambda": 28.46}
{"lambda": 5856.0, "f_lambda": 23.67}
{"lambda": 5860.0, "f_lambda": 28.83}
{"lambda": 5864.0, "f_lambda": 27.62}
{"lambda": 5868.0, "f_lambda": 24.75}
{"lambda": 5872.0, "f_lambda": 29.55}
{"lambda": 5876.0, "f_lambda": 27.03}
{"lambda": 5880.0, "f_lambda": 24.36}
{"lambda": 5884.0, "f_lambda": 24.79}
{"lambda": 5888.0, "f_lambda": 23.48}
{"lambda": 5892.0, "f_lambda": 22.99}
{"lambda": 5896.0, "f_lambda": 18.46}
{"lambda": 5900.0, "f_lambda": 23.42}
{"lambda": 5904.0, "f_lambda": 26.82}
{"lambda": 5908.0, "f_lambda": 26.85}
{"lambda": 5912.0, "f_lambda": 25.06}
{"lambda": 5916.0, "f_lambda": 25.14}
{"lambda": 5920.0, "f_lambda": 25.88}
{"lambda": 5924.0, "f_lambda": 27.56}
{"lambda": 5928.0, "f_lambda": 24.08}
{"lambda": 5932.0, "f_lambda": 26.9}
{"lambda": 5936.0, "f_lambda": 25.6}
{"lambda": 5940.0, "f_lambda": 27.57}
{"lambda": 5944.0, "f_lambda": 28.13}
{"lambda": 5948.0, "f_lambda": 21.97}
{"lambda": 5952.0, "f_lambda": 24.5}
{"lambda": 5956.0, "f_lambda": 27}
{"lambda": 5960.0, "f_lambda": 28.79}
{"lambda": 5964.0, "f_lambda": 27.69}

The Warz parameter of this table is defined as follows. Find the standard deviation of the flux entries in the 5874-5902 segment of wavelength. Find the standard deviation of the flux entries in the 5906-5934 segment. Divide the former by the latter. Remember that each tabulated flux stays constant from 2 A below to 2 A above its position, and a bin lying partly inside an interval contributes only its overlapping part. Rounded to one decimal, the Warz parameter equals 2.1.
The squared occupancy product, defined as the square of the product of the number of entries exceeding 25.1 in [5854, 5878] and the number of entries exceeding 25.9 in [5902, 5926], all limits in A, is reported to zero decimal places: 144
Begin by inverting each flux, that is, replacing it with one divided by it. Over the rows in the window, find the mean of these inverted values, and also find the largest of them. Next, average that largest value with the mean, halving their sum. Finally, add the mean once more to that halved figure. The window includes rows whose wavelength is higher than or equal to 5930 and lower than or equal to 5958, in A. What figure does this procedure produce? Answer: 0.0809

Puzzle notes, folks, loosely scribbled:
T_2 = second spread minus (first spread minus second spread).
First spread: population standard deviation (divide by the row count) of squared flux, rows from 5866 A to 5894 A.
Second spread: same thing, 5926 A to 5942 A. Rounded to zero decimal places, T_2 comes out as 27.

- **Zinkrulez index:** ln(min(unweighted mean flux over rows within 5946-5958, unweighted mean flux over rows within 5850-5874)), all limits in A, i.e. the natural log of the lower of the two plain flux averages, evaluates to 3.20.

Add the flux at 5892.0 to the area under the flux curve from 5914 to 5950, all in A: 954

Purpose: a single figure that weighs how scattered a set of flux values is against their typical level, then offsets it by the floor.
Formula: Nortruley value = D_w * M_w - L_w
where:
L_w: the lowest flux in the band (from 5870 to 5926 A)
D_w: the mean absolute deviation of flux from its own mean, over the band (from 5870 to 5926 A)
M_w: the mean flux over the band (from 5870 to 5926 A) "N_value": 29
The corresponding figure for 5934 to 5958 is 24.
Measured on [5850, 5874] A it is 29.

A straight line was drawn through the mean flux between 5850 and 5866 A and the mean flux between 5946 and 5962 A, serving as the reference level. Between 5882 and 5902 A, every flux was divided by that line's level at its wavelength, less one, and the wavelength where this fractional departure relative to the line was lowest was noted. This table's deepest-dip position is 5896.0 A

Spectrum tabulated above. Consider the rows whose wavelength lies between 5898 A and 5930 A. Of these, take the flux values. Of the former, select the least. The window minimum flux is 23.42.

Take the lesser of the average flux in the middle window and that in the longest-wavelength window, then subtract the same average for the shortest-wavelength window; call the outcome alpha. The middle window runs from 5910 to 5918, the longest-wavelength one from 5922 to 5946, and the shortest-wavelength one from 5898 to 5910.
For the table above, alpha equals -0.6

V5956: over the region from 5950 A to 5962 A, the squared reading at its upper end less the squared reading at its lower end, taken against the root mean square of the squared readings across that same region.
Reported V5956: 0.3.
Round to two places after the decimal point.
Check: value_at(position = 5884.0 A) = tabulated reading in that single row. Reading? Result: 24.79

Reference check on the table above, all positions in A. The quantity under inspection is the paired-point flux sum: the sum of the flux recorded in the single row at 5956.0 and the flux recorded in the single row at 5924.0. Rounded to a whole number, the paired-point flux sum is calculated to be 55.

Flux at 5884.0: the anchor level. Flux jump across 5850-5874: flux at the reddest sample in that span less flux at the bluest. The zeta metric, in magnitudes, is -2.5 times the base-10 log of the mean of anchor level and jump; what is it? -2.78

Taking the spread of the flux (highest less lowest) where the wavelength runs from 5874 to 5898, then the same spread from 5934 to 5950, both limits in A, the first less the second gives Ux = 2.4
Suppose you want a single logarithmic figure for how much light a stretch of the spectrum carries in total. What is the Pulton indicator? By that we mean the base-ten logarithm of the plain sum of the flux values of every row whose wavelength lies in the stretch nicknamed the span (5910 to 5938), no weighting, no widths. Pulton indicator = 2.26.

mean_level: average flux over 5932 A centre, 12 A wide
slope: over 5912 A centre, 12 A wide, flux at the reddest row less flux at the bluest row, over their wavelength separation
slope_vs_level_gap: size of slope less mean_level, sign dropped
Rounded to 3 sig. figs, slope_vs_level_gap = 25.7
